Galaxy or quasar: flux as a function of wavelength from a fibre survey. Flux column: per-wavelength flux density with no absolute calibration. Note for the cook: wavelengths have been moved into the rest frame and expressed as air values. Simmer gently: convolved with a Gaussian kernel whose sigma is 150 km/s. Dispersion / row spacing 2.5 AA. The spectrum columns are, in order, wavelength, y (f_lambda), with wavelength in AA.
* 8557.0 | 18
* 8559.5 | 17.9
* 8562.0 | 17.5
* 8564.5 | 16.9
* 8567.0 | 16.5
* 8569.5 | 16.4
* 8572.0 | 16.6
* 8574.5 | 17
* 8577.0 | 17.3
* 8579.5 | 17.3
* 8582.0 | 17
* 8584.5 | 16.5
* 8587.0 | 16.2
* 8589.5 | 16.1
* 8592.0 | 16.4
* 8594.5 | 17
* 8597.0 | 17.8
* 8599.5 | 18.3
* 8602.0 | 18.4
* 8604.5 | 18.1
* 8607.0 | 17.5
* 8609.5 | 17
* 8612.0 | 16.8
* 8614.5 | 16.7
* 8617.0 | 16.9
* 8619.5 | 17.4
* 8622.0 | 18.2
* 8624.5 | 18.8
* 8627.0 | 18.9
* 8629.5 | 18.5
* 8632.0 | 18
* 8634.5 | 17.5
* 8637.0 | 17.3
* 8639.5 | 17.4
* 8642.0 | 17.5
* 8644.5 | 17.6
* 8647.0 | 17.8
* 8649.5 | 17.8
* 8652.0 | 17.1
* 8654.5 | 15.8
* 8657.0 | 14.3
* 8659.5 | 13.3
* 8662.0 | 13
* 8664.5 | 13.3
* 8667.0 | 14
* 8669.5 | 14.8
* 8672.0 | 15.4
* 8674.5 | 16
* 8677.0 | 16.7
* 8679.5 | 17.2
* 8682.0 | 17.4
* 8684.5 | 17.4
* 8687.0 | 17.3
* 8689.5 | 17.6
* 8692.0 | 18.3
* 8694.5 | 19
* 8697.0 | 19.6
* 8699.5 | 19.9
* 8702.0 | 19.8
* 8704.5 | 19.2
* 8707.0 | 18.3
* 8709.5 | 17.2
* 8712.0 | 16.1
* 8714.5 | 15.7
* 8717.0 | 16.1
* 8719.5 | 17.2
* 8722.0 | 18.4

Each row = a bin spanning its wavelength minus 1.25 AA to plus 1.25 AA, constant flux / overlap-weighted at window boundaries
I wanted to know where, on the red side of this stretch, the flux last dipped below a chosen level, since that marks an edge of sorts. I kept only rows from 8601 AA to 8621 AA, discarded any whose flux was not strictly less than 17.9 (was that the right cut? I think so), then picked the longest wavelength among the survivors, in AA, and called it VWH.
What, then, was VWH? 8619.5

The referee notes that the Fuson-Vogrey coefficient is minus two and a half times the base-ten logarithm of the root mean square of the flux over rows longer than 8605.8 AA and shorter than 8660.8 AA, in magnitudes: -3.09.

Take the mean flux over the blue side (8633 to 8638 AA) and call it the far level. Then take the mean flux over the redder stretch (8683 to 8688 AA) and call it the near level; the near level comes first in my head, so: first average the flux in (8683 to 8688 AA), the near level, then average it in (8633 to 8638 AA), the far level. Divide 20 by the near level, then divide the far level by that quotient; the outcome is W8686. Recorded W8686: 15.1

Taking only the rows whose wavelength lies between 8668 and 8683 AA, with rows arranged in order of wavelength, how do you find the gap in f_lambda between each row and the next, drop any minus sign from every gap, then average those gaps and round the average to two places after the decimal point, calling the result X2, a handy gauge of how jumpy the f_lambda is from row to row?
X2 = 0.52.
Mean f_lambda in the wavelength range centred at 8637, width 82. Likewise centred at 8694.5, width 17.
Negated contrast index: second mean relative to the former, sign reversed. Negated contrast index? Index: -1.12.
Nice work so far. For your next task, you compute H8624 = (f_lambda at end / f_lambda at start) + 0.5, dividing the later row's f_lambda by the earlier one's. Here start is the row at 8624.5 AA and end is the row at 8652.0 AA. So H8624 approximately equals 1.41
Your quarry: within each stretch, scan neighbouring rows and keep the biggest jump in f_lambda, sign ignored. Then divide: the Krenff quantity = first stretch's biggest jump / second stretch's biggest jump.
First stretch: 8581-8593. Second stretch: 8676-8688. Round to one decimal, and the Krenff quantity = 1.0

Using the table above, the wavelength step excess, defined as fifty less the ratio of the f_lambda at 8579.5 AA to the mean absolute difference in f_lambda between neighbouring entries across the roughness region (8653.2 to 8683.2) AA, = 24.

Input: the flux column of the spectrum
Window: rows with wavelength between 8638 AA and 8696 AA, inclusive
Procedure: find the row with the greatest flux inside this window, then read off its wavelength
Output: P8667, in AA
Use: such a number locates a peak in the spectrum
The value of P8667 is 8694.5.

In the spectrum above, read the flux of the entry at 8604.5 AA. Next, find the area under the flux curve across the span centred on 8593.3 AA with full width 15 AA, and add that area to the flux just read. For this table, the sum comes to 273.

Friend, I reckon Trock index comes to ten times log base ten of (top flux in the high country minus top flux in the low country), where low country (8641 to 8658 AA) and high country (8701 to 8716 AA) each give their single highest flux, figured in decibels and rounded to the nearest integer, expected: 3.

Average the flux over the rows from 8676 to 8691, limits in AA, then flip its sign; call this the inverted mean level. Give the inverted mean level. -17.3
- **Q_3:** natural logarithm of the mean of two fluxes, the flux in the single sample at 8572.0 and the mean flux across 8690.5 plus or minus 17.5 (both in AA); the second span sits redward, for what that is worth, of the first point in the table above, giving 2.854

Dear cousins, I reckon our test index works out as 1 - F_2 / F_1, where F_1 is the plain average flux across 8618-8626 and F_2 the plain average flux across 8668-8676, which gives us 0.15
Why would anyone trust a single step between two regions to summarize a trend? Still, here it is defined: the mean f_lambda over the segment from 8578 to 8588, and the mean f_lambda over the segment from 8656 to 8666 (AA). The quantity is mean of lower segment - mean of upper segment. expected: 3.3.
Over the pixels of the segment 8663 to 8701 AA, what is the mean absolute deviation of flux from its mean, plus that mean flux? 18.4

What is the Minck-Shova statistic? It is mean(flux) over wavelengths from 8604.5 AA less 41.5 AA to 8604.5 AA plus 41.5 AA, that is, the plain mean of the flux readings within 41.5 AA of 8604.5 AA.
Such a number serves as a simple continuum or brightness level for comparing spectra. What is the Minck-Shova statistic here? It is 17.3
